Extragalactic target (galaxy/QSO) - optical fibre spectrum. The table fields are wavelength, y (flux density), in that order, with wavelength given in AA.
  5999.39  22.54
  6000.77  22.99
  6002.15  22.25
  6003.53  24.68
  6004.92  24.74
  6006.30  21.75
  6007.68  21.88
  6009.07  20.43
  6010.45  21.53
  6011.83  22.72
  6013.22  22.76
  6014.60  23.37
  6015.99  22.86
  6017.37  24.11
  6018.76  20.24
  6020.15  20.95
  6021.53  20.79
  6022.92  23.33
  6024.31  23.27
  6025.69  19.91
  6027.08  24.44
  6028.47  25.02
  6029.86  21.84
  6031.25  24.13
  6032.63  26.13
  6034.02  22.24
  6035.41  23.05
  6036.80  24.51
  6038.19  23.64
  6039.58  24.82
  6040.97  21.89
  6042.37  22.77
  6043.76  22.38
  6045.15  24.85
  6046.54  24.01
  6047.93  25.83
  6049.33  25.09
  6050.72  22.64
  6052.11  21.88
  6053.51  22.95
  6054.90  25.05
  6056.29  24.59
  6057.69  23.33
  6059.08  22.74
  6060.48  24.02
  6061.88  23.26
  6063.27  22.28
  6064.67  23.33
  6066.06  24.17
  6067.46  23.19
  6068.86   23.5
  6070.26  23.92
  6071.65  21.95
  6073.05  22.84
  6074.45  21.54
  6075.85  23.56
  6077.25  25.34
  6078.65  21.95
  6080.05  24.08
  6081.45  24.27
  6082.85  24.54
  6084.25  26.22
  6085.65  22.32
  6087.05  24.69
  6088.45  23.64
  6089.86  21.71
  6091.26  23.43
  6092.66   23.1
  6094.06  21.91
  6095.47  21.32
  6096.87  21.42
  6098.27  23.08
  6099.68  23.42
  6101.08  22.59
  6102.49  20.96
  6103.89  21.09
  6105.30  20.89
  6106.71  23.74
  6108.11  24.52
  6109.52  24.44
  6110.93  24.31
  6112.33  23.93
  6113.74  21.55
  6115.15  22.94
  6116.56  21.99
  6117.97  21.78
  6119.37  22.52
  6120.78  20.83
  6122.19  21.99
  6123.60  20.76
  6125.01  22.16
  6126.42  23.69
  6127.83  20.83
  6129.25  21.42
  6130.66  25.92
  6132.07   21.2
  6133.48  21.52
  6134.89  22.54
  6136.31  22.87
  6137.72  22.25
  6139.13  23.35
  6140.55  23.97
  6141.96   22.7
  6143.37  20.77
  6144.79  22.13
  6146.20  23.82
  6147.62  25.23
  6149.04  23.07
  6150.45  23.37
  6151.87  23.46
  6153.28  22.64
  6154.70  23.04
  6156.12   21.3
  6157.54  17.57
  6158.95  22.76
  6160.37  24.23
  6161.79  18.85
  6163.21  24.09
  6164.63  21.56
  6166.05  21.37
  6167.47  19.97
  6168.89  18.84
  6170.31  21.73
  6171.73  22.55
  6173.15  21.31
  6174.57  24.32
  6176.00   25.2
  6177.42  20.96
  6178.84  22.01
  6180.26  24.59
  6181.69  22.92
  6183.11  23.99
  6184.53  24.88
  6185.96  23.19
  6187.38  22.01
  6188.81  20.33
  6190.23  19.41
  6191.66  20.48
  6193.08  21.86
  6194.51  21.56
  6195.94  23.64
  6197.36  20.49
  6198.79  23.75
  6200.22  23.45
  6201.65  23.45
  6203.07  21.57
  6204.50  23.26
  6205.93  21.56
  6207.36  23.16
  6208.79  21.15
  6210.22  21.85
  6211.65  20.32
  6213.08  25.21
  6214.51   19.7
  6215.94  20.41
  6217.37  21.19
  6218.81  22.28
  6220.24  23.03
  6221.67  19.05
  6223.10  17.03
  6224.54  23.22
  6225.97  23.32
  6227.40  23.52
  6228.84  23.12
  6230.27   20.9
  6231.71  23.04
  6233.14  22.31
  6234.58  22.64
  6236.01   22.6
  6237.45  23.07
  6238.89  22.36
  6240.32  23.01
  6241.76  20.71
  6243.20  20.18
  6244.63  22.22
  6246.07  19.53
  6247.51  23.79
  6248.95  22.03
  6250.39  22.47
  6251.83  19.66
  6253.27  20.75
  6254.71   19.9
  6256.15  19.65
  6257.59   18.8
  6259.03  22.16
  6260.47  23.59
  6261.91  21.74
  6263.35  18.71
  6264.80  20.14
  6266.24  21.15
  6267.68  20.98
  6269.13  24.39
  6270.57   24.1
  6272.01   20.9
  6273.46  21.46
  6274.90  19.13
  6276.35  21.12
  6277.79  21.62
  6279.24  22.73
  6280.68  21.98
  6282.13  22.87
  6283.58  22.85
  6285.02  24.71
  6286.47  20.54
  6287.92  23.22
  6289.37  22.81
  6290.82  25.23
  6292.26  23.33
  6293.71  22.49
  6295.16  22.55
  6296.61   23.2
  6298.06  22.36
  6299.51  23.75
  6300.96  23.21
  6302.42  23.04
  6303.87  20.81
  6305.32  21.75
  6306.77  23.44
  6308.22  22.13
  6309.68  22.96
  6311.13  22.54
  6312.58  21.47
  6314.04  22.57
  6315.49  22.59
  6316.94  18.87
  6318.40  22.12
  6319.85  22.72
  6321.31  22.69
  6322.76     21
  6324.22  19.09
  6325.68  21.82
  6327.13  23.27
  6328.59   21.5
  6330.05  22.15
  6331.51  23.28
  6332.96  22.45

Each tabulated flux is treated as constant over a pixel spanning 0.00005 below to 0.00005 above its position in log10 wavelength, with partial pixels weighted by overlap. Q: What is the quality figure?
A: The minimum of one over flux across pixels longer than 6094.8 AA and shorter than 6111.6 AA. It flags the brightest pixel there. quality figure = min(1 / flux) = 0.0408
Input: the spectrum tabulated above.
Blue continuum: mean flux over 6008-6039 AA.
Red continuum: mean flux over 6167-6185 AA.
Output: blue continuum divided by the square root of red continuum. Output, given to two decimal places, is 4.80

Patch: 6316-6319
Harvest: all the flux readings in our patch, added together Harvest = 41.0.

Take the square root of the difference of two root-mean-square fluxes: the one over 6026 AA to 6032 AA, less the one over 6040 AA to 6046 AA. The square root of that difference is 0.9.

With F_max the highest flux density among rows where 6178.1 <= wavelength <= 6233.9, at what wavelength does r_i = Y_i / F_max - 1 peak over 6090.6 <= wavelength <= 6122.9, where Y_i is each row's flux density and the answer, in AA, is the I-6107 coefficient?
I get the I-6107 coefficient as 6108.11 AA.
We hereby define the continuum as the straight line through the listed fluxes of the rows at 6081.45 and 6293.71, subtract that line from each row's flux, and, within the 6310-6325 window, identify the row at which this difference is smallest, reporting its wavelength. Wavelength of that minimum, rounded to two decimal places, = 6316.94 AA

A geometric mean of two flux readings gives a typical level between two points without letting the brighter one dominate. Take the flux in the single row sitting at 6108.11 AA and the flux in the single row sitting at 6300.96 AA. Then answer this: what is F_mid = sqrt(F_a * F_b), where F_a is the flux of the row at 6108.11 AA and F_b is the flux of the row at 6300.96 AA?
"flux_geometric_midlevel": 23.9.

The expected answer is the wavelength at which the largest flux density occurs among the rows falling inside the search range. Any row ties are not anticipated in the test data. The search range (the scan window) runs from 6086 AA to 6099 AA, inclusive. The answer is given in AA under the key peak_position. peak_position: 6087.05 AA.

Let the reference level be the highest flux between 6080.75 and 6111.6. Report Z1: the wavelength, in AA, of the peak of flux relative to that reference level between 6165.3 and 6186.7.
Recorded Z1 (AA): 6176.00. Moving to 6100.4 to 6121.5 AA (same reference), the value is 6108.11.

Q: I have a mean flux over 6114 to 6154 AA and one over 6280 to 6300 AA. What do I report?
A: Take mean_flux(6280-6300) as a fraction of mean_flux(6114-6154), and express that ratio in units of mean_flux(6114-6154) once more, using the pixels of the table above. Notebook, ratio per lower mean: 0.0452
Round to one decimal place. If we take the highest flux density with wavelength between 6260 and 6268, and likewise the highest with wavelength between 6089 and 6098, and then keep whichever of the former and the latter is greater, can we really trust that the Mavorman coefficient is 23.6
